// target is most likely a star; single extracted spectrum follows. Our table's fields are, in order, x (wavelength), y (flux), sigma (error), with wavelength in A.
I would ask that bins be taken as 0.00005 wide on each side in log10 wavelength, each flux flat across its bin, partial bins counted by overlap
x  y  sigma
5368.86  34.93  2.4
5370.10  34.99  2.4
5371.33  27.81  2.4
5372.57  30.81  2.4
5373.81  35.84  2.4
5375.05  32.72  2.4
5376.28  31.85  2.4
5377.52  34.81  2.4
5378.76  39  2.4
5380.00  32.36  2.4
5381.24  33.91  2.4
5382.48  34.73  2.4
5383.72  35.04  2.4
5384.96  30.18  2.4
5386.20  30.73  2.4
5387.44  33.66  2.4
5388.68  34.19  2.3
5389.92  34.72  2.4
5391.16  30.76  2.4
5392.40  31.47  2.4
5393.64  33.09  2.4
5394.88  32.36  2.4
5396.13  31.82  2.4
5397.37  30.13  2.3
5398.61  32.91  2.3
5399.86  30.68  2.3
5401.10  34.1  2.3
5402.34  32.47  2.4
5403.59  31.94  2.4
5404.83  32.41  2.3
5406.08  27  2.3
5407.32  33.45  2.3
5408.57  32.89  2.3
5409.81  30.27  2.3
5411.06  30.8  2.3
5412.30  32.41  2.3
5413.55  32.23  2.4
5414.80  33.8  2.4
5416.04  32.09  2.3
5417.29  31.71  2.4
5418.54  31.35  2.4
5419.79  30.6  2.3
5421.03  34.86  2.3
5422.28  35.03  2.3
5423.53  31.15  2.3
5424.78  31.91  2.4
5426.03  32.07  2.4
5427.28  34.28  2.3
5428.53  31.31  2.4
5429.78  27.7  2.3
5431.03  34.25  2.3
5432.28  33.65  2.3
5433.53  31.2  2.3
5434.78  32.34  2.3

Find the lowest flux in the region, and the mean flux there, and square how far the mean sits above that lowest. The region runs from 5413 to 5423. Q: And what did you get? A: 4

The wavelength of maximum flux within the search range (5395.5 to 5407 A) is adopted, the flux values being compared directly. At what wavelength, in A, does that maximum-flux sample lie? 5401.10 A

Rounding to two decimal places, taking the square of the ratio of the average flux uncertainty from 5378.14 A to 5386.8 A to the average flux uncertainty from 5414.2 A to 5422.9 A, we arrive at 1.05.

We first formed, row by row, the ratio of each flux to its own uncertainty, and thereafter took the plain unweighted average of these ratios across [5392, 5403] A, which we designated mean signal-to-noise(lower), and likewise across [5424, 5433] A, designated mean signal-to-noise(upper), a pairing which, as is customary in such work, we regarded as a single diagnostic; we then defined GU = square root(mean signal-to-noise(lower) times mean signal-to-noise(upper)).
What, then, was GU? 13.7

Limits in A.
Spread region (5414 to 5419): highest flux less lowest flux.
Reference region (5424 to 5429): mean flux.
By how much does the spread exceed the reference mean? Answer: -29.9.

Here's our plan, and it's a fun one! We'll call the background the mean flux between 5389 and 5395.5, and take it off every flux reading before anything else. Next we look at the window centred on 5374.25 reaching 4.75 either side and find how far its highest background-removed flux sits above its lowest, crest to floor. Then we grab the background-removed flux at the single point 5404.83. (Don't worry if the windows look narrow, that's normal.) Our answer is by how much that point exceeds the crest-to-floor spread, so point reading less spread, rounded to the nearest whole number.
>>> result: -11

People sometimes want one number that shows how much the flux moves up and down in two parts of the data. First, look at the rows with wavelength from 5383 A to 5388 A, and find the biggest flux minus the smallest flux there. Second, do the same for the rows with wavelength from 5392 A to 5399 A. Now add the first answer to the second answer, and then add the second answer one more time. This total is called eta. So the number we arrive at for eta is 11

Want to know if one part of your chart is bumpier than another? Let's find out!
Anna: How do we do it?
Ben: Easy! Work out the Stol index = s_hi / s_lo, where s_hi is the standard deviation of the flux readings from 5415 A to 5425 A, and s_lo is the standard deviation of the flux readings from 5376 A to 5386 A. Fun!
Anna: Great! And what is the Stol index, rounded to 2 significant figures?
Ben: 0.63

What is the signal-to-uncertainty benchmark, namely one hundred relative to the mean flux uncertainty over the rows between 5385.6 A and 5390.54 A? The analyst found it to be 42.1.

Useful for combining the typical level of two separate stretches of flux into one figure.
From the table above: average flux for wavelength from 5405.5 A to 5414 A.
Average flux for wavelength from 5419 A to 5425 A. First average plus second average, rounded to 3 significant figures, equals 64.0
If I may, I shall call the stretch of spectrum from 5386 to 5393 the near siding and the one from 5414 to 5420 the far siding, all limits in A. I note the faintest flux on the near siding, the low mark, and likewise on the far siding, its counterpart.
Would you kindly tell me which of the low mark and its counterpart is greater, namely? 30.7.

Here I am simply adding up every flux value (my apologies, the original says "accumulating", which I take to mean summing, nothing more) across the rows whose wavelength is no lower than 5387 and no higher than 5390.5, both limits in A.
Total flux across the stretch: 103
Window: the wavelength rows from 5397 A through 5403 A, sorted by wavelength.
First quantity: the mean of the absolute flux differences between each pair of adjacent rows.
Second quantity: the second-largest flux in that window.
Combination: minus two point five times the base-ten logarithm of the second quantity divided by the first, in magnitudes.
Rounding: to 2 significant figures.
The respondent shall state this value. -2.8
